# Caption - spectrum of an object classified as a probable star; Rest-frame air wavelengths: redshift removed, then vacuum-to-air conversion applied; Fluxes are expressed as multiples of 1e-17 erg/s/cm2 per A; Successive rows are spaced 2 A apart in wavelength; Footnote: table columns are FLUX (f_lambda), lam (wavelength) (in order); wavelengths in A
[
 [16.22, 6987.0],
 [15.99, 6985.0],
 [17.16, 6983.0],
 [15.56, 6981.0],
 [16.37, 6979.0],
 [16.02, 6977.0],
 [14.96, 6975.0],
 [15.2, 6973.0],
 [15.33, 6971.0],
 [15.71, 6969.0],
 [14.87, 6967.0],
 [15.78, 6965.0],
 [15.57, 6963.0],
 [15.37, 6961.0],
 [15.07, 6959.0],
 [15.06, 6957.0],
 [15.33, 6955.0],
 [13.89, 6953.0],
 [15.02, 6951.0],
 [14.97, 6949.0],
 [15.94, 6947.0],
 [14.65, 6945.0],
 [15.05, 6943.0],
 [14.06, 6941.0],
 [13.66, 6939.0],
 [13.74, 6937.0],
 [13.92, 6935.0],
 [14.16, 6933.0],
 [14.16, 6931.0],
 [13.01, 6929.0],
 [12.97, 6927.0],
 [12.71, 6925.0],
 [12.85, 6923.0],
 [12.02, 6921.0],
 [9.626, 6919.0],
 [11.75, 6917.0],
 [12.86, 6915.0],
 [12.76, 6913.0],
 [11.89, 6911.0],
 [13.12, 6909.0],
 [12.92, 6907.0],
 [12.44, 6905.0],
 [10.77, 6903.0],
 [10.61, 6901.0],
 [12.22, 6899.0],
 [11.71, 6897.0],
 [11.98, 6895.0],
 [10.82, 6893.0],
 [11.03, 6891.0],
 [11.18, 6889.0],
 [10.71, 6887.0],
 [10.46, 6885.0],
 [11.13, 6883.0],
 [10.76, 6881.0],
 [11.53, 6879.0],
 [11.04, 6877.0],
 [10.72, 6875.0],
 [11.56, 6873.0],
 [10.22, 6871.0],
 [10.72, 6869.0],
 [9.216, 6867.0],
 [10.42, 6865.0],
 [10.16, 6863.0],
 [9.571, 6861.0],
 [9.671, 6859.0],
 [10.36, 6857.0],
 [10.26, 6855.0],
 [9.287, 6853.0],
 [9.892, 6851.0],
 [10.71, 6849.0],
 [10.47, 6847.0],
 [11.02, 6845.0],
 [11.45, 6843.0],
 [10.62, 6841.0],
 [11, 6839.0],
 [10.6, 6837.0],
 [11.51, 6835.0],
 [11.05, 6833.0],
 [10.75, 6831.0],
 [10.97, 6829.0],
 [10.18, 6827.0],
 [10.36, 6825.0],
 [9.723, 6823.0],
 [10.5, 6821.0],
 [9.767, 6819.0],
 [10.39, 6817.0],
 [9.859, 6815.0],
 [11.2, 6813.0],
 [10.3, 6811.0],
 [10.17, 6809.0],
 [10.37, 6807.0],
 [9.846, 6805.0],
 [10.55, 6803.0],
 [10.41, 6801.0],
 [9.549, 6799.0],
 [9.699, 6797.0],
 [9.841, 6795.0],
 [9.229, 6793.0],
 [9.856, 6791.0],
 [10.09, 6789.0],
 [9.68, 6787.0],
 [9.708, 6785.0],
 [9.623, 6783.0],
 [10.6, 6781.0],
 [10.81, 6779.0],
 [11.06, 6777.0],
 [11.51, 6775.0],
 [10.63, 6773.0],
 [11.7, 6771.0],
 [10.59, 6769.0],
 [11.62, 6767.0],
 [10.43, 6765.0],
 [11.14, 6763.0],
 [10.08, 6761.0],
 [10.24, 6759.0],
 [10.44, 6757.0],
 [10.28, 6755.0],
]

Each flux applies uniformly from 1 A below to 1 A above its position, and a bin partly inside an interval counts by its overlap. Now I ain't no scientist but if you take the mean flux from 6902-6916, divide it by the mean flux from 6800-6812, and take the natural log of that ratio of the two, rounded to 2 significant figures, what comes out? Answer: 0.19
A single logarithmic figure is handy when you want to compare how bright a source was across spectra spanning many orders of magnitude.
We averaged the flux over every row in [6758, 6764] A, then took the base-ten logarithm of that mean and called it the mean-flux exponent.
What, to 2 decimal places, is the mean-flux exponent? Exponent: 1.02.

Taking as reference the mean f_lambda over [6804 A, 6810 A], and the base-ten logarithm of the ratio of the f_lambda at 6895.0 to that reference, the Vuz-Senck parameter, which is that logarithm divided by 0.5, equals 0.15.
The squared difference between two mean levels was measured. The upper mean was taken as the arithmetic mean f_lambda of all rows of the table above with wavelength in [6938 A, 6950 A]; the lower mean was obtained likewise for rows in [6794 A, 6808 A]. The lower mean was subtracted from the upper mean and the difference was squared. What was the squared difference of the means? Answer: 22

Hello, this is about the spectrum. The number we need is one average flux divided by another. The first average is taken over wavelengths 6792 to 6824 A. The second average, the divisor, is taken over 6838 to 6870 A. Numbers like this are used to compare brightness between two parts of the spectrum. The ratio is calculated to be 0.98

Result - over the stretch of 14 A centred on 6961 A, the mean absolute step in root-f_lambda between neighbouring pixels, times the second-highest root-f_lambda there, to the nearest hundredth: 0.16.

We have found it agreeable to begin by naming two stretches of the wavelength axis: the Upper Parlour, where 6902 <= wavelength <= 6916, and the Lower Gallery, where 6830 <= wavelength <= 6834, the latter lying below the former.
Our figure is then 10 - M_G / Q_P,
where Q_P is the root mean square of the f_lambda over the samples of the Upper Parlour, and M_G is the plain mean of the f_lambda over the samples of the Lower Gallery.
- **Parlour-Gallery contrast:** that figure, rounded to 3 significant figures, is 9.12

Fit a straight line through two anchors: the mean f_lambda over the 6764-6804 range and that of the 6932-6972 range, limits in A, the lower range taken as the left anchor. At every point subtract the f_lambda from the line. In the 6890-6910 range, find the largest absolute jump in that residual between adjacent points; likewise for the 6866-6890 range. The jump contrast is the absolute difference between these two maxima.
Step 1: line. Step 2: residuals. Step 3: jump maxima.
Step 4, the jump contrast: 0.21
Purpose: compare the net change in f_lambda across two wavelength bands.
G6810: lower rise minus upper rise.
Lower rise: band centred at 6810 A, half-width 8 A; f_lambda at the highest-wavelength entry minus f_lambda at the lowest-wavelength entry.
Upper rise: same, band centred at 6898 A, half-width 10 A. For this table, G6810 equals -1.9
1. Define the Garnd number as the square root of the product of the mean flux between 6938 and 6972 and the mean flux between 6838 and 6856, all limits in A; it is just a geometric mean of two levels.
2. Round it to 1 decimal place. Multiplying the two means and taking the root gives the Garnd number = 12.6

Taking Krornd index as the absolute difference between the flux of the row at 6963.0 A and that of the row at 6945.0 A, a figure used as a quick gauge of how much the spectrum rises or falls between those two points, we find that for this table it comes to 0.92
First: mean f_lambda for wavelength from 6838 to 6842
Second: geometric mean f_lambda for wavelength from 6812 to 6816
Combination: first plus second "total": 21.3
